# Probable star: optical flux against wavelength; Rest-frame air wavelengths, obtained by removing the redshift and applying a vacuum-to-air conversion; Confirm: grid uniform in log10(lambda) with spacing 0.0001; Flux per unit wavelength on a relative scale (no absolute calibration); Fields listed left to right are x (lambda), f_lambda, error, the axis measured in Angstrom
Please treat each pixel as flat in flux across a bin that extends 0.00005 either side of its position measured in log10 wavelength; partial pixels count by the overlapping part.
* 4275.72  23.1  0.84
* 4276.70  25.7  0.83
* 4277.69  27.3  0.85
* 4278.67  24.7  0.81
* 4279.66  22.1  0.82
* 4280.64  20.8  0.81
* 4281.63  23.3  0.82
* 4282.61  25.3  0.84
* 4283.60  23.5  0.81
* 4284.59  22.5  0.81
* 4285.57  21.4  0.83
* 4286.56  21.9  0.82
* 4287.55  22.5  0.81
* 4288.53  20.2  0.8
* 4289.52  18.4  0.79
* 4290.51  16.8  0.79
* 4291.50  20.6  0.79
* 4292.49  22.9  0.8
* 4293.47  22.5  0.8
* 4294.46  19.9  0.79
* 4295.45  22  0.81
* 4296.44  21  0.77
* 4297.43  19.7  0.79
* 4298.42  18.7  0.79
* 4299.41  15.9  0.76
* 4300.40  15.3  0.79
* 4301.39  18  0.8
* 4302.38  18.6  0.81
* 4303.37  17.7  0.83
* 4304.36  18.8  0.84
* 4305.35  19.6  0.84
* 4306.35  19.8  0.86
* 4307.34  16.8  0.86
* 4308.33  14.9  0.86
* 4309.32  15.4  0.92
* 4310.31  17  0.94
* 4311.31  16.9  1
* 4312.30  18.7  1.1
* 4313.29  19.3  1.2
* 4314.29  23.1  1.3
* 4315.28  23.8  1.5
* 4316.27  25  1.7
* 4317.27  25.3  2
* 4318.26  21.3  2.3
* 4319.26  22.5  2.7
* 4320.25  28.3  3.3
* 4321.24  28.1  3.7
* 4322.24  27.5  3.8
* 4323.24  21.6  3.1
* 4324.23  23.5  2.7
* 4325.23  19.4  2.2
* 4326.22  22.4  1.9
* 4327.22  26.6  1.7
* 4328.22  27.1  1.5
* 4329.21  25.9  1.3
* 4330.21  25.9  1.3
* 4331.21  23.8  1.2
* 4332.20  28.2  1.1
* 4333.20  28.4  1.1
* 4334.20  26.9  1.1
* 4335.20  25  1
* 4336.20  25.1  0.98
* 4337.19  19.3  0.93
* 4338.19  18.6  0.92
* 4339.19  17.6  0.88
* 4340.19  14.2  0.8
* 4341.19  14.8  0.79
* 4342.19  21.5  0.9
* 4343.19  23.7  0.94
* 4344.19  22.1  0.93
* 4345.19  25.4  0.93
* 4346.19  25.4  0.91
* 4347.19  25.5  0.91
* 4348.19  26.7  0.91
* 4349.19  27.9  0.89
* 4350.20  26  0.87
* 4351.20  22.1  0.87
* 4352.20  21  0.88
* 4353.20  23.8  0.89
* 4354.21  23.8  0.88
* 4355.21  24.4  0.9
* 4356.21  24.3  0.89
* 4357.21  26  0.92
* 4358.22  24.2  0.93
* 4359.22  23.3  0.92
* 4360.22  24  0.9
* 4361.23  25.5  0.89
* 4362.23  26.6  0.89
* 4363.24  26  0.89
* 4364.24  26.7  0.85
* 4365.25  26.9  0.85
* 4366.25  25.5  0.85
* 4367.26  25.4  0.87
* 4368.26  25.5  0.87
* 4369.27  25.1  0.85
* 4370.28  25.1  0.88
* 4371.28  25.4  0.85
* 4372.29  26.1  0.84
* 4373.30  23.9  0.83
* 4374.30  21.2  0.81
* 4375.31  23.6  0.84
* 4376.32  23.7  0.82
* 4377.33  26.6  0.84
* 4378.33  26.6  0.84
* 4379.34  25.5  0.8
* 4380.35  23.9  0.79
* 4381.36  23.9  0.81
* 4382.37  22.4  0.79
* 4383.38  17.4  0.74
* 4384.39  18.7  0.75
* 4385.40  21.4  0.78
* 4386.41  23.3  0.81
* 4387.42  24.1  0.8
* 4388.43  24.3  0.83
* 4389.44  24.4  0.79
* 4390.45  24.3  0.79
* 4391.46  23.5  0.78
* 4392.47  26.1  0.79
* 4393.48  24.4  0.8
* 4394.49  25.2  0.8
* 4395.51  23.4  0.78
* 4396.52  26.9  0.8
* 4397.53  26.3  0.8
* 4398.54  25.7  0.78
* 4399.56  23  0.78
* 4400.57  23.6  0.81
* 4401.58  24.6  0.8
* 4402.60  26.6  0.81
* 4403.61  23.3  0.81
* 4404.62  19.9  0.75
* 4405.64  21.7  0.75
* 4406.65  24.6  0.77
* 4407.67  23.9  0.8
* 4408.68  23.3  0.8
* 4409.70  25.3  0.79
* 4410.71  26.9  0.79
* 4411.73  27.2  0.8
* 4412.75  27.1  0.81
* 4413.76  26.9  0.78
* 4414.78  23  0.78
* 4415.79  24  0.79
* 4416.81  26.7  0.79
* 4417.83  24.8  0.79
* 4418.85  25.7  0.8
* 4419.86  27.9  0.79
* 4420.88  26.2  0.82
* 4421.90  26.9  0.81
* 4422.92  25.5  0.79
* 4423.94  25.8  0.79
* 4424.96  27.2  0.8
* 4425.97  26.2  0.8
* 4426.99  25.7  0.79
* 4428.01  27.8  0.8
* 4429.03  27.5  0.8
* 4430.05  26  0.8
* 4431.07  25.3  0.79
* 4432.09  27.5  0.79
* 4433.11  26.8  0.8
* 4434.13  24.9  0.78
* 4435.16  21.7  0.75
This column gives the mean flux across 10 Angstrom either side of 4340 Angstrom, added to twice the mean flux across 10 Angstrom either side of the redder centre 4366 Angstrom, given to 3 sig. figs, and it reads 73.3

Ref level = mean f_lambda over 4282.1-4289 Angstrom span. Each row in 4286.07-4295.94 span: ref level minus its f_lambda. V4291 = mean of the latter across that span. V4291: 1.7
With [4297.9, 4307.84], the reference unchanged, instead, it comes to 4.6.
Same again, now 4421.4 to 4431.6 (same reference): -3.9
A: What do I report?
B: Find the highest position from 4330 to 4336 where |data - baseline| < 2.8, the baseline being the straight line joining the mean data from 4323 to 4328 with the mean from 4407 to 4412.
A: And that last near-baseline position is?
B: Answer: 4335.20 Angstrom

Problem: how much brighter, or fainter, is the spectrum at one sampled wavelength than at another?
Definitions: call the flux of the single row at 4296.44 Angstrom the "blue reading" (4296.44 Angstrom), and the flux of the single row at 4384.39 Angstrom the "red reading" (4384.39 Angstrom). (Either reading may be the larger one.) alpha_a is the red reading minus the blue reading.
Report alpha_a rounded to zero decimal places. -2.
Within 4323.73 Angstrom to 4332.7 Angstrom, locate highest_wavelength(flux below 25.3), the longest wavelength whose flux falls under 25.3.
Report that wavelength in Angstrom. 4331.21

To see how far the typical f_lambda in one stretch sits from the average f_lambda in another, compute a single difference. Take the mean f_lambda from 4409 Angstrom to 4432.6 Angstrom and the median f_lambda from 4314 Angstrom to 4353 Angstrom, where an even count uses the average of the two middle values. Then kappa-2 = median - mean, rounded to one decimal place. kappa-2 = -1.2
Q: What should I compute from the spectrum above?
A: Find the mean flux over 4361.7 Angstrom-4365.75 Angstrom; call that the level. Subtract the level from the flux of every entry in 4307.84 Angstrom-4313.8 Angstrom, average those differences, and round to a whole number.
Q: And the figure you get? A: -10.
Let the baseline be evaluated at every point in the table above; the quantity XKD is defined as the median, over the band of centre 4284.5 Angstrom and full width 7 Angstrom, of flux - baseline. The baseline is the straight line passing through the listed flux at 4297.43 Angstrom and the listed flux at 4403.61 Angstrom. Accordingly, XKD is 3.2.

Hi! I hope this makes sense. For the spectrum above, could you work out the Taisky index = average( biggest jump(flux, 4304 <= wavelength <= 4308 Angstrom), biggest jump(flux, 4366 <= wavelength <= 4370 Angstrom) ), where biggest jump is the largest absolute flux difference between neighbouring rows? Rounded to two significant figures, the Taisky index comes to 1.7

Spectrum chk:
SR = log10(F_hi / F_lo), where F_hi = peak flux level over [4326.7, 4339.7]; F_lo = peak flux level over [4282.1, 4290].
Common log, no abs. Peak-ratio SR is 0.050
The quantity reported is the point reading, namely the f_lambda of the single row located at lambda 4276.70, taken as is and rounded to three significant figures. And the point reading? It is 25.7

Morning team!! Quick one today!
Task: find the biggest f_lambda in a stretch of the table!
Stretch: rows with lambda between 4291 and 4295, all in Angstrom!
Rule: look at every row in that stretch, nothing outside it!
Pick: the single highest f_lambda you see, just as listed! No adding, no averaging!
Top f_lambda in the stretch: 22.9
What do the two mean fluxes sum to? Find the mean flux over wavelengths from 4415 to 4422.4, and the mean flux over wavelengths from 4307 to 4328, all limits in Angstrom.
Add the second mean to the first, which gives 48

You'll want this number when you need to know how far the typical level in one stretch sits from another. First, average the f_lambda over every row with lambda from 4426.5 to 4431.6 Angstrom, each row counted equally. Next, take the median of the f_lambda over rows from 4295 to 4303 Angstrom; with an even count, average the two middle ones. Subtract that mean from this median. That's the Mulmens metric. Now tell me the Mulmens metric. -7.8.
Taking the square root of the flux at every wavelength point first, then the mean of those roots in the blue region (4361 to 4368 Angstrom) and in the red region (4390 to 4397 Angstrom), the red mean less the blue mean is -0.13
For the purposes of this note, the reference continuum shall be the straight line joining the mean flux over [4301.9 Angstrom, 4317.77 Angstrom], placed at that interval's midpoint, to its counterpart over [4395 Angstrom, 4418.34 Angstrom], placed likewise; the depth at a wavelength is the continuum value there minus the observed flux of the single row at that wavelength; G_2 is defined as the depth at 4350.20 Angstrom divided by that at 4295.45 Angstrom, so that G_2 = 1.3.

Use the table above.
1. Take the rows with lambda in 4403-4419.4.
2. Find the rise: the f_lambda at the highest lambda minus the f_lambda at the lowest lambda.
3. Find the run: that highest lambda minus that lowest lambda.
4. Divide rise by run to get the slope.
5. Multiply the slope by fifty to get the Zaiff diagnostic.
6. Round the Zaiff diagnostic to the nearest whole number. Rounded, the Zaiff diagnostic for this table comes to 8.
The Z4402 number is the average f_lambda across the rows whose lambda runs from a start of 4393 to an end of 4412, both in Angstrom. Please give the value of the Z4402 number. 24.5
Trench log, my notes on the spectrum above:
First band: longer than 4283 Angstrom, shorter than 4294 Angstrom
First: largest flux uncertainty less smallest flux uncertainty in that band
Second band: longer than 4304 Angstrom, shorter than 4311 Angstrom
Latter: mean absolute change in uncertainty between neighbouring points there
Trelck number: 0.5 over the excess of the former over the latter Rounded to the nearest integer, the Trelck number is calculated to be 21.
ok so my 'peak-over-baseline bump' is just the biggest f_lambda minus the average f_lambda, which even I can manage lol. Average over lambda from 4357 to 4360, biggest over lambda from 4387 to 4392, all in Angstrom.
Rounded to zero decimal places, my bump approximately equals 0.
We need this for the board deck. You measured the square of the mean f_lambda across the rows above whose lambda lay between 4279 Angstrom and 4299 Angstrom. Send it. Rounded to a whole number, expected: 454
